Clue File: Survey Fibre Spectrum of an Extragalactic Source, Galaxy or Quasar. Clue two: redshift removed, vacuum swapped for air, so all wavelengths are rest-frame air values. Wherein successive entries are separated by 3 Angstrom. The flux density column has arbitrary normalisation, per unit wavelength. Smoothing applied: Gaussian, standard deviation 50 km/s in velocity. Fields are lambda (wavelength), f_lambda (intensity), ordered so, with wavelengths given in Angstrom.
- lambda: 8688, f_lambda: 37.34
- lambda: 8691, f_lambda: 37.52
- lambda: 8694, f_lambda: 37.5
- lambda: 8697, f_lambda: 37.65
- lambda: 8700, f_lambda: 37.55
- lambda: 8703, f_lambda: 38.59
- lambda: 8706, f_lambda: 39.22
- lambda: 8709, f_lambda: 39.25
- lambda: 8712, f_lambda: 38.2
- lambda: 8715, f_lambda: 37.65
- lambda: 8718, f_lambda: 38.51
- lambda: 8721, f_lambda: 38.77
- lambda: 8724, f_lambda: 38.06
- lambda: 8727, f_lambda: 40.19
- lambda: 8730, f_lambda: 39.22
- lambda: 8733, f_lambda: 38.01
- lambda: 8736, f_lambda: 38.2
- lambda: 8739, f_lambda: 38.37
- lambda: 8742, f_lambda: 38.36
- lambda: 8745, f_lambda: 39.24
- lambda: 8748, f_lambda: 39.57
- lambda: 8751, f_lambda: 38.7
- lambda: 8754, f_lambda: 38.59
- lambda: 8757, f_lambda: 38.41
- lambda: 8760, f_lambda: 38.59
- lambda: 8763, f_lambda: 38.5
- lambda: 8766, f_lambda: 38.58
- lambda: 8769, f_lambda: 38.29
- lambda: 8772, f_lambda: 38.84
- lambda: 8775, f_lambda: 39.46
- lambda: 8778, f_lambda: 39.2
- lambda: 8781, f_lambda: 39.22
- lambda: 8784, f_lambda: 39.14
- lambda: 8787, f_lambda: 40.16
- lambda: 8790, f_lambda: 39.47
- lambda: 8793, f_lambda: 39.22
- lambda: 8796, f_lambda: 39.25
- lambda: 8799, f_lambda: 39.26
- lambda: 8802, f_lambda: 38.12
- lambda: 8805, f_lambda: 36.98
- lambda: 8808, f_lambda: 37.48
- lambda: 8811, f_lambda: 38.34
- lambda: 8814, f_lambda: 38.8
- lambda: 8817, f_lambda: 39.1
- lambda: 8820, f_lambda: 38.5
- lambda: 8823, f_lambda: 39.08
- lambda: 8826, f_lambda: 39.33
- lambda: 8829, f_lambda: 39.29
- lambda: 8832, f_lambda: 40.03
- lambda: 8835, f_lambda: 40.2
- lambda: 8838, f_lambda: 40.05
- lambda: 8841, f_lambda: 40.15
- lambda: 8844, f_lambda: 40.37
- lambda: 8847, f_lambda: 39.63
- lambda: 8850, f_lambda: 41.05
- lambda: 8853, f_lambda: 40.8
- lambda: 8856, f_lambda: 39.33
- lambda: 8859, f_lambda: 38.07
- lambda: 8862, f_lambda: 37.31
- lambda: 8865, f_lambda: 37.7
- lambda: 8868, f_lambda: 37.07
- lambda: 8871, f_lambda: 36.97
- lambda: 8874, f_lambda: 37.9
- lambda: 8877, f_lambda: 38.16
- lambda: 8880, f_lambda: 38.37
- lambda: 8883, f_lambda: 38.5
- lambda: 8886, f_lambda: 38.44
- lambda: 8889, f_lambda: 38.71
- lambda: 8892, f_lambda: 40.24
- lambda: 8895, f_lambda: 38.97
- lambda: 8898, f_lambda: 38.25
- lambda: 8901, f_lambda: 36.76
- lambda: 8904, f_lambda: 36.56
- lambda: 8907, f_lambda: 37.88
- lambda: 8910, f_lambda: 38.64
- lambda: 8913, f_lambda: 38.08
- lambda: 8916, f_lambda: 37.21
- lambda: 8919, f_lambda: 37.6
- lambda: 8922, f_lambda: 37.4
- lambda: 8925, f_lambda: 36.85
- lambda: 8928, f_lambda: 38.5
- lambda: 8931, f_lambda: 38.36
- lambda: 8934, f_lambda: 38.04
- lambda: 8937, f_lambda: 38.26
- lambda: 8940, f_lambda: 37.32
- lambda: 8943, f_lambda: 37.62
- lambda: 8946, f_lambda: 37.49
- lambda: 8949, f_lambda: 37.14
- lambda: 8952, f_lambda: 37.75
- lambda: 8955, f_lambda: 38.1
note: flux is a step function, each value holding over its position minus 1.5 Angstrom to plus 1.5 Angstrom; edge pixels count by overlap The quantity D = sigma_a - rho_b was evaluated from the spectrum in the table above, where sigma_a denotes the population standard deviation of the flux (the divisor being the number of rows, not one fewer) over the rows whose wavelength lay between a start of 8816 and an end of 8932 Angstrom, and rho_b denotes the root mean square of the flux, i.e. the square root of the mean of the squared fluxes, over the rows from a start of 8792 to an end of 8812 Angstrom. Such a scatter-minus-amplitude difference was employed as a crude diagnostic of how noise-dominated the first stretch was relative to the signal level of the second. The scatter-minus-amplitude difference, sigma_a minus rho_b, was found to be -37.2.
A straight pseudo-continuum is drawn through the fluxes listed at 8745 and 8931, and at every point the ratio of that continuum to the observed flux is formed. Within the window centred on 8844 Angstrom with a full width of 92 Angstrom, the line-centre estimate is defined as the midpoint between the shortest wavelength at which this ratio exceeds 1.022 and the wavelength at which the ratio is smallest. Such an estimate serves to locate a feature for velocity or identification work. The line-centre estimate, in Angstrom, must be 8826.0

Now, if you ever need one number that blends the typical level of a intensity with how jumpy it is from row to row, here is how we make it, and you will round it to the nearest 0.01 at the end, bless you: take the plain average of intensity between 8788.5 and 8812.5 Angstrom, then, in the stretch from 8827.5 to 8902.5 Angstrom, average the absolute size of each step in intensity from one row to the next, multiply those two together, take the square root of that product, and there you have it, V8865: 4.95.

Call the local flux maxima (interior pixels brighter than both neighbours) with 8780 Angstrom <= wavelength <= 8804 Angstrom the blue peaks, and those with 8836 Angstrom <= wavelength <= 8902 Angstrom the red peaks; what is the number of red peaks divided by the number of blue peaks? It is 2.5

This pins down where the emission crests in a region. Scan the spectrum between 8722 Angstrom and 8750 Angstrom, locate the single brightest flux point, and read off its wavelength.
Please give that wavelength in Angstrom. 8727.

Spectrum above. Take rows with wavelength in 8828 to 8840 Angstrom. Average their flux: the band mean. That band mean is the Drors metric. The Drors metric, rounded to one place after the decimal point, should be 39.9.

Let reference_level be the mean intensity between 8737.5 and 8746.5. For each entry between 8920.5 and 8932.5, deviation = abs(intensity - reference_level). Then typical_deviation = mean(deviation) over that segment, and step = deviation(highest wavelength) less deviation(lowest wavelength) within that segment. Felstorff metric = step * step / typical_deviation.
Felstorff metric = 1.05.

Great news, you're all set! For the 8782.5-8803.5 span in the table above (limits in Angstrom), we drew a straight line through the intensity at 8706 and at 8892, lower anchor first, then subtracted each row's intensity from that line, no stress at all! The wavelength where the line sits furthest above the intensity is 8802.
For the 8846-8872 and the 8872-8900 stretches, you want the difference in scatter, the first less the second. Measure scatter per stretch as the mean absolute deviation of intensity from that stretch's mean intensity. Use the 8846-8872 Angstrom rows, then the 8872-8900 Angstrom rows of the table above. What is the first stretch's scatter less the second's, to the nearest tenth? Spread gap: 0.9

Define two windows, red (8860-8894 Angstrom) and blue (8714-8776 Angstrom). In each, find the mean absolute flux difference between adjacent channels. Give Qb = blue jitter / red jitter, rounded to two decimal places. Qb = 1.19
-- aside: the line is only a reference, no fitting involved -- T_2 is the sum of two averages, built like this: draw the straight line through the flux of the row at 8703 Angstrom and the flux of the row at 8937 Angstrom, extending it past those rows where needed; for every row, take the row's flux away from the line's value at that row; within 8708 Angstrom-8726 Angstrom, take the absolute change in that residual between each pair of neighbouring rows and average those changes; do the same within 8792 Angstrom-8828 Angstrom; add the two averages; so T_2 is 1.22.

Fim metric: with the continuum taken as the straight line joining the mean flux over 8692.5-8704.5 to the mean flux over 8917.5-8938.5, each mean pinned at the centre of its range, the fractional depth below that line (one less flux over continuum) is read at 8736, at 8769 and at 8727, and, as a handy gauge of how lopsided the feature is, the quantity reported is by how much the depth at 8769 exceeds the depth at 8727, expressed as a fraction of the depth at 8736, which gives -5.1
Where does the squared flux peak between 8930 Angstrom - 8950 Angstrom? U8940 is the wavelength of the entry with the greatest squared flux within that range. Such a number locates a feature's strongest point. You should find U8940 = 8931 Angstrom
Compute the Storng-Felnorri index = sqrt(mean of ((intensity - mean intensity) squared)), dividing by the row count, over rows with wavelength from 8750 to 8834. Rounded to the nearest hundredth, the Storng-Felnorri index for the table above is 0.66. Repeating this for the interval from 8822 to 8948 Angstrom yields 1.16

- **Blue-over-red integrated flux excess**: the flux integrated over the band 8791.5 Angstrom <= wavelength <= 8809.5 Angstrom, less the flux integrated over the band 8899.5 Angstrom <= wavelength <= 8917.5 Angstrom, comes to 16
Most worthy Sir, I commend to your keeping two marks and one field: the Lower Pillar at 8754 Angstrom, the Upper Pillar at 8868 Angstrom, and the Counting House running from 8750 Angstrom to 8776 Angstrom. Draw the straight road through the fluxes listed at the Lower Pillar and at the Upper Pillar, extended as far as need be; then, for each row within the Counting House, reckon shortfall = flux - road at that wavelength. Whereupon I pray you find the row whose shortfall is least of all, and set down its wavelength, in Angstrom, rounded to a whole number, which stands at 8757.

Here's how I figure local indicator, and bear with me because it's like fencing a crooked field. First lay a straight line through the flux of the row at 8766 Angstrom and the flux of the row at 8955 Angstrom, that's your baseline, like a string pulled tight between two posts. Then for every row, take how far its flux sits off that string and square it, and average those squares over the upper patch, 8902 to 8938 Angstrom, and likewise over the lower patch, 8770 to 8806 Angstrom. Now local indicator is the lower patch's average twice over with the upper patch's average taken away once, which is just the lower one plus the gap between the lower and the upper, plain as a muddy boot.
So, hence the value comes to 1.0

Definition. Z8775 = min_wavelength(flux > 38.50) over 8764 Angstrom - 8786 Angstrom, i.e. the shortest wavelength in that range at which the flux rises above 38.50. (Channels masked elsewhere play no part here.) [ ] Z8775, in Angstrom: 8766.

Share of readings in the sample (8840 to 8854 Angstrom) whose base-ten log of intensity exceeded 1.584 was 1.0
